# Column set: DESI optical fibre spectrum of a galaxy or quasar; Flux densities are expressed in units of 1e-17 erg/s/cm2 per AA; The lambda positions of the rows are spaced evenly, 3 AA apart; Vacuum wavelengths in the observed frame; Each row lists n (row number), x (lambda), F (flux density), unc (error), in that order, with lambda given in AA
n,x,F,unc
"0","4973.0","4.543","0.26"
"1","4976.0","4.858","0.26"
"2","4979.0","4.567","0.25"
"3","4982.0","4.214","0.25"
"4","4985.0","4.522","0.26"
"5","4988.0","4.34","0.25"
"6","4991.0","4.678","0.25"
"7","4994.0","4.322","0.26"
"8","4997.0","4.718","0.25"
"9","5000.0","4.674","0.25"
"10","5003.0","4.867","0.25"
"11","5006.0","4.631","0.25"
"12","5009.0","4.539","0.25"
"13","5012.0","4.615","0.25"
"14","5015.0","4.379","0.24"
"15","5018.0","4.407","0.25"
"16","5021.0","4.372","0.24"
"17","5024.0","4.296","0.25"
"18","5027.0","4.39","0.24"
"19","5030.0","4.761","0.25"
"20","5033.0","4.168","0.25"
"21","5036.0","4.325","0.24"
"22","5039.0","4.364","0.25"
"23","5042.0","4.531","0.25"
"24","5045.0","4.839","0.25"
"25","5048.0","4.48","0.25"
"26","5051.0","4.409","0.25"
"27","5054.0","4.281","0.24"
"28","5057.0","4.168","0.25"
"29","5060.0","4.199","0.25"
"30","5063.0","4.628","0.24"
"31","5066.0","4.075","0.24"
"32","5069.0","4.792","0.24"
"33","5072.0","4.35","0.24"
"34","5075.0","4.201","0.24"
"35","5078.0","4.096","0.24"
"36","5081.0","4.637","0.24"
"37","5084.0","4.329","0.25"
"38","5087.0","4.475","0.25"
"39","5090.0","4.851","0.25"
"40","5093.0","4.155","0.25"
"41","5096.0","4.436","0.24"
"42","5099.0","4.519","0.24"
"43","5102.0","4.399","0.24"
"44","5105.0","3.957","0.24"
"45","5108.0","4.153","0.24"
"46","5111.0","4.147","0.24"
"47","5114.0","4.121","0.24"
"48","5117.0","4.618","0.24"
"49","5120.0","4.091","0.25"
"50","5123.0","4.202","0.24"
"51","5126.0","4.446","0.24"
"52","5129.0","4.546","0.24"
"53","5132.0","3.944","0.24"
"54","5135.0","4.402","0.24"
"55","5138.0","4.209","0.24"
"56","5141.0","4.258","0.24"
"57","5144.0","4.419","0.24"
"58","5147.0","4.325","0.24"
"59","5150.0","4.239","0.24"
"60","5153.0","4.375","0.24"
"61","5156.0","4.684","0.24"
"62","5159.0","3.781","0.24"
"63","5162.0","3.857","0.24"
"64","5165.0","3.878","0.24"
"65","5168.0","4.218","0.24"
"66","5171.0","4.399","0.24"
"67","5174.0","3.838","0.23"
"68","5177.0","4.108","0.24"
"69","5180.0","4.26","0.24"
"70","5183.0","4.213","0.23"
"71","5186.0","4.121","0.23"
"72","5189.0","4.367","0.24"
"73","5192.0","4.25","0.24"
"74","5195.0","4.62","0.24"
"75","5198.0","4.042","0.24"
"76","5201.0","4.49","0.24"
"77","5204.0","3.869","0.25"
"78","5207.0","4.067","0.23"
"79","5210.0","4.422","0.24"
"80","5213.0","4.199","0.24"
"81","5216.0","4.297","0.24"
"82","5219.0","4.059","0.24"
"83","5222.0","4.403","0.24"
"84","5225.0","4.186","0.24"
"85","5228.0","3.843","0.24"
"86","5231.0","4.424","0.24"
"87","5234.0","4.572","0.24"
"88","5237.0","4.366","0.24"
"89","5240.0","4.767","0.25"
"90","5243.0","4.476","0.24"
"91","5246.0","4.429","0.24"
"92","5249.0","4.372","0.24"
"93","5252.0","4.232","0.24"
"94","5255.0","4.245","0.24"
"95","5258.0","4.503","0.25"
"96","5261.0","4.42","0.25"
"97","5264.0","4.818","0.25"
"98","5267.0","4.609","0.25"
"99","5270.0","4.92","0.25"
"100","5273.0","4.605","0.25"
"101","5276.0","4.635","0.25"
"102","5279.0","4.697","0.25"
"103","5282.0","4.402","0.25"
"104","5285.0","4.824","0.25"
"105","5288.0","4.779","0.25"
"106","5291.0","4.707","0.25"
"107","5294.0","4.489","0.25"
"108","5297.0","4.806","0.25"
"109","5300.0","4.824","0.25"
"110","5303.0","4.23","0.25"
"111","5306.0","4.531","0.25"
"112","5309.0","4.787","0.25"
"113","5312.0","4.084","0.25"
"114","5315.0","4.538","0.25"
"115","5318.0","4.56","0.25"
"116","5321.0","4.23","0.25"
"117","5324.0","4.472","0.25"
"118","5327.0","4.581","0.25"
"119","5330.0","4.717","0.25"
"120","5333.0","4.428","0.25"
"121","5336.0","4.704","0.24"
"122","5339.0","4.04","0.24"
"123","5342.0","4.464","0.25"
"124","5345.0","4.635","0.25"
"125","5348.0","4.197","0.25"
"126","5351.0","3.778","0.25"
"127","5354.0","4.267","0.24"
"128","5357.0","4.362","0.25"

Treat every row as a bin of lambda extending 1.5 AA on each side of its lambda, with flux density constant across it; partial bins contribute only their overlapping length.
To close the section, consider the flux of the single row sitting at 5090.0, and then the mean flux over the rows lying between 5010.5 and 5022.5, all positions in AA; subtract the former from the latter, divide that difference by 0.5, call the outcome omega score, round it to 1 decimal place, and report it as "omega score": -0.8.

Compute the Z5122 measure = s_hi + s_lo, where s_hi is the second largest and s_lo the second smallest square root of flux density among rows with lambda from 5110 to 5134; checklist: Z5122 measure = 4.15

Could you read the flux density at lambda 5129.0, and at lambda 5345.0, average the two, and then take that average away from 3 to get -1.59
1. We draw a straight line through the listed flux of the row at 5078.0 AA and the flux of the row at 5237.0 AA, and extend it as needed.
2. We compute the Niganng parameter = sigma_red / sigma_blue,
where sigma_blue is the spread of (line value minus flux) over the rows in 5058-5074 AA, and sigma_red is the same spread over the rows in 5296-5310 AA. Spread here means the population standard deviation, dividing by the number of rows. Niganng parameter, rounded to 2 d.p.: 0.87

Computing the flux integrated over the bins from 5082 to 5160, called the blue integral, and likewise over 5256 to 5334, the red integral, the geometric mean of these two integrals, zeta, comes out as 347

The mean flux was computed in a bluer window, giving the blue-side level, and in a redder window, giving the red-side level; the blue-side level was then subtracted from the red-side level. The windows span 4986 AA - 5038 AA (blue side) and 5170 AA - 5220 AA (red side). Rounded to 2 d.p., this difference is -0.29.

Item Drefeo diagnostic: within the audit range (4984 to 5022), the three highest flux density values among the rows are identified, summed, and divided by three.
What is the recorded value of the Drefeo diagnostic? 4.75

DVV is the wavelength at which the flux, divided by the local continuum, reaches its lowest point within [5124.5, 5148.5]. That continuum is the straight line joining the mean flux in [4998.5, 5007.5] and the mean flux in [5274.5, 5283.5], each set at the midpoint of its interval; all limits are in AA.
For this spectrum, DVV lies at 5132.0 AA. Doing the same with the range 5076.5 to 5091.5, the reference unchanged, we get 5078.0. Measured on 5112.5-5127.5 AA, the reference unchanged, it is 5120.0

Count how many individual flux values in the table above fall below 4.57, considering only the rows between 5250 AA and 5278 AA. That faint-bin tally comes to 4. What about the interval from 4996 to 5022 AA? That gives 4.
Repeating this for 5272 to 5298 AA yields 2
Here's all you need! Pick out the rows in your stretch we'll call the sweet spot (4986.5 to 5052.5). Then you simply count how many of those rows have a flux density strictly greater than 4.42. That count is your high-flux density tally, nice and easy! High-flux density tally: 11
